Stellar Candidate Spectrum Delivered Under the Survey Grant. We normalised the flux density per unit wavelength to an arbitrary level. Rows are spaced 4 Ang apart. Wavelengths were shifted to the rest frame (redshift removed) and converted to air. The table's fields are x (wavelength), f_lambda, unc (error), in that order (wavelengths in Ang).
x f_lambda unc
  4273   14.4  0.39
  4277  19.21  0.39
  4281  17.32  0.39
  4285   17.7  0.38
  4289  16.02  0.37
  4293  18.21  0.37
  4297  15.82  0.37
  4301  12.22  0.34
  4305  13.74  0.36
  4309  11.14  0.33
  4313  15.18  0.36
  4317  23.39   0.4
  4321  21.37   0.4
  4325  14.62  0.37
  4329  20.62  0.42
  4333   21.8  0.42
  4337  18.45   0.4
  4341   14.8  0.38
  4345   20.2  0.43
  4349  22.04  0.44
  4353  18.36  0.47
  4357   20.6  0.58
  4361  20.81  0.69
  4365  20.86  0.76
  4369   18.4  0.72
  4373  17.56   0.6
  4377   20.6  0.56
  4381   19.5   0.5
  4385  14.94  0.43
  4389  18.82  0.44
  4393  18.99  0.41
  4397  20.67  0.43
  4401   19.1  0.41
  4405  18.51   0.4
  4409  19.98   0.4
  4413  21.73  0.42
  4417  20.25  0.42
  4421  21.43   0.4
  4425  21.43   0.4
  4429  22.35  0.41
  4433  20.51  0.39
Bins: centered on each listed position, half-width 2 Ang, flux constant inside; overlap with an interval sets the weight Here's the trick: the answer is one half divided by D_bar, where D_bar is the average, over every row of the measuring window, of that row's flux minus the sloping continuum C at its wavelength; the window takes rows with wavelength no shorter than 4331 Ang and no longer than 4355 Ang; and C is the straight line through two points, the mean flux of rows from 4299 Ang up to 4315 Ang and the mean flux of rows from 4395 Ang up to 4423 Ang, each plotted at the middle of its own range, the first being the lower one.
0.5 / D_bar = 0.136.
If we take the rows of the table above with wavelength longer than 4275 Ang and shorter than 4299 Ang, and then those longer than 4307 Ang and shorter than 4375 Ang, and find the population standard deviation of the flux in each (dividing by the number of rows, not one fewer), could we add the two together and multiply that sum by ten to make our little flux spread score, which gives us 44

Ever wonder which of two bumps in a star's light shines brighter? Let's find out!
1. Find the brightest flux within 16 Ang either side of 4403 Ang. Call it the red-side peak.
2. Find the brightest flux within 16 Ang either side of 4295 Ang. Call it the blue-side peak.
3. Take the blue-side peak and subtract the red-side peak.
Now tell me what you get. -3.5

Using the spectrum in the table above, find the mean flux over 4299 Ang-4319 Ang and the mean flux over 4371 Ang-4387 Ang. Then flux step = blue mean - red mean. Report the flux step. -3.0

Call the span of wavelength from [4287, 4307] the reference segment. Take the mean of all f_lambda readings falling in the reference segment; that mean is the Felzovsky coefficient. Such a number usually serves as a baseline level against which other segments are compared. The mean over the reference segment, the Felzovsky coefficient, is 15.2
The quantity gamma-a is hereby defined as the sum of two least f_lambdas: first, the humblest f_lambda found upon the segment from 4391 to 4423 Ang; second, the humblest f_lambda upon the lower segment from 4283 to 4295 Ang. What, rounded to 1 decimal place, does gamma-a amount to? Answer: 34.5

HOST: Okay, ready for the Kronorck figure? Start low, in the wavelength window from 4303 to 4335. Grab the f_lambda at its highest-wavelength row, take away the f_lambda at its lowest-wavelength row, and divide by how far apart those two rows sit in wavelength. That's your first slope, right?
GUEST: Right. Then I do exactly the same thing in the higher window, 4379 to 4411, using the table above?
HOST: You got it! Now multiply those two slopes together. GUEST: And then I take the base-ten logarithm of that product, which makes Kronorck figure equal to -2.3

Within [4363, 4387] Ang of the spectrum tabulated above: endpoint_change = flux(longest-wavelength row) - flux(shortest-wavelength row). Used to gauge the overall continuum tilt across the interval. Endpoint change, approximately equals -6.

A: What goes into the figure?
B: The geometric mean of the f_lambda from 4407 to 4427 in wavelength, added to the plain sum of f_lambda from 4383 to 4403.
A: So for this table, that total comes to 113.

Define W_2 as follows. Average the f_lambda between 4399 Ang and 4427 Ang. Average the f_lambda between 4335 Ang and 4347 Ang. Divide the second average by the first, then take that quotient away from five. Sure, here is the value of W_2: 4.12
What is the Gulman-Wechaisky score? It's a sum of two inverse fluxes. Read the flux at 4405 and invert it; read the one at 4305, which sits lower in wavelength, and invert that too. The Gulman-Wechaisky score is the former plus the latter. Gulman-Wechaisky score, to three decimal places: 0.127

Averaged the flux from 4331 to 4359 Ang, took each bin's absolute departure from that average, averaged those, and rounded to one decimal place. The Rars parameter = 1.9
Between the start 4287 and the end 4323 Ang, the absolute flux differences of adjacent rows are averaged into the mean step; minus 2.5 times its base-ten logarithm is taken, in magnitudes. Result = -1.3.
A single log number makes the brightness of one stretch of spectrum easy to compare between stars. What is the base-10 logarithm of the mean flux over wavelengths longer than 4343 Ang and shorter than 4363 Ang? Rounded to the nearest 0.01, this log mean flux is 1.31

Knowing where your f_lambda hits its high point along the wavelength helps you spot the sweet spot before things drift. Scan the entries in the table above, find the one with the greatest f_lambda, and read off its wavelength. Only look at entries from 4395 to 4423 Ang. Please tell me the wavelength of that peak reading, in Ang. 4413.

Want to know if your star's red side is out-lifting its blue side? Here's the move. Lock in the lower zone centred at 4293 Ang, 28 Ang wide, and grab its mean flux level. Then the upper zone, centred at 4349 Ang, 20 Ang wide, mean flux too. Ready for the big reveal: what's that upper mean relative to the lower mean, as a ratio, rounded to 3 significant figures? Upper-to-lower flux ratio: 1.21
